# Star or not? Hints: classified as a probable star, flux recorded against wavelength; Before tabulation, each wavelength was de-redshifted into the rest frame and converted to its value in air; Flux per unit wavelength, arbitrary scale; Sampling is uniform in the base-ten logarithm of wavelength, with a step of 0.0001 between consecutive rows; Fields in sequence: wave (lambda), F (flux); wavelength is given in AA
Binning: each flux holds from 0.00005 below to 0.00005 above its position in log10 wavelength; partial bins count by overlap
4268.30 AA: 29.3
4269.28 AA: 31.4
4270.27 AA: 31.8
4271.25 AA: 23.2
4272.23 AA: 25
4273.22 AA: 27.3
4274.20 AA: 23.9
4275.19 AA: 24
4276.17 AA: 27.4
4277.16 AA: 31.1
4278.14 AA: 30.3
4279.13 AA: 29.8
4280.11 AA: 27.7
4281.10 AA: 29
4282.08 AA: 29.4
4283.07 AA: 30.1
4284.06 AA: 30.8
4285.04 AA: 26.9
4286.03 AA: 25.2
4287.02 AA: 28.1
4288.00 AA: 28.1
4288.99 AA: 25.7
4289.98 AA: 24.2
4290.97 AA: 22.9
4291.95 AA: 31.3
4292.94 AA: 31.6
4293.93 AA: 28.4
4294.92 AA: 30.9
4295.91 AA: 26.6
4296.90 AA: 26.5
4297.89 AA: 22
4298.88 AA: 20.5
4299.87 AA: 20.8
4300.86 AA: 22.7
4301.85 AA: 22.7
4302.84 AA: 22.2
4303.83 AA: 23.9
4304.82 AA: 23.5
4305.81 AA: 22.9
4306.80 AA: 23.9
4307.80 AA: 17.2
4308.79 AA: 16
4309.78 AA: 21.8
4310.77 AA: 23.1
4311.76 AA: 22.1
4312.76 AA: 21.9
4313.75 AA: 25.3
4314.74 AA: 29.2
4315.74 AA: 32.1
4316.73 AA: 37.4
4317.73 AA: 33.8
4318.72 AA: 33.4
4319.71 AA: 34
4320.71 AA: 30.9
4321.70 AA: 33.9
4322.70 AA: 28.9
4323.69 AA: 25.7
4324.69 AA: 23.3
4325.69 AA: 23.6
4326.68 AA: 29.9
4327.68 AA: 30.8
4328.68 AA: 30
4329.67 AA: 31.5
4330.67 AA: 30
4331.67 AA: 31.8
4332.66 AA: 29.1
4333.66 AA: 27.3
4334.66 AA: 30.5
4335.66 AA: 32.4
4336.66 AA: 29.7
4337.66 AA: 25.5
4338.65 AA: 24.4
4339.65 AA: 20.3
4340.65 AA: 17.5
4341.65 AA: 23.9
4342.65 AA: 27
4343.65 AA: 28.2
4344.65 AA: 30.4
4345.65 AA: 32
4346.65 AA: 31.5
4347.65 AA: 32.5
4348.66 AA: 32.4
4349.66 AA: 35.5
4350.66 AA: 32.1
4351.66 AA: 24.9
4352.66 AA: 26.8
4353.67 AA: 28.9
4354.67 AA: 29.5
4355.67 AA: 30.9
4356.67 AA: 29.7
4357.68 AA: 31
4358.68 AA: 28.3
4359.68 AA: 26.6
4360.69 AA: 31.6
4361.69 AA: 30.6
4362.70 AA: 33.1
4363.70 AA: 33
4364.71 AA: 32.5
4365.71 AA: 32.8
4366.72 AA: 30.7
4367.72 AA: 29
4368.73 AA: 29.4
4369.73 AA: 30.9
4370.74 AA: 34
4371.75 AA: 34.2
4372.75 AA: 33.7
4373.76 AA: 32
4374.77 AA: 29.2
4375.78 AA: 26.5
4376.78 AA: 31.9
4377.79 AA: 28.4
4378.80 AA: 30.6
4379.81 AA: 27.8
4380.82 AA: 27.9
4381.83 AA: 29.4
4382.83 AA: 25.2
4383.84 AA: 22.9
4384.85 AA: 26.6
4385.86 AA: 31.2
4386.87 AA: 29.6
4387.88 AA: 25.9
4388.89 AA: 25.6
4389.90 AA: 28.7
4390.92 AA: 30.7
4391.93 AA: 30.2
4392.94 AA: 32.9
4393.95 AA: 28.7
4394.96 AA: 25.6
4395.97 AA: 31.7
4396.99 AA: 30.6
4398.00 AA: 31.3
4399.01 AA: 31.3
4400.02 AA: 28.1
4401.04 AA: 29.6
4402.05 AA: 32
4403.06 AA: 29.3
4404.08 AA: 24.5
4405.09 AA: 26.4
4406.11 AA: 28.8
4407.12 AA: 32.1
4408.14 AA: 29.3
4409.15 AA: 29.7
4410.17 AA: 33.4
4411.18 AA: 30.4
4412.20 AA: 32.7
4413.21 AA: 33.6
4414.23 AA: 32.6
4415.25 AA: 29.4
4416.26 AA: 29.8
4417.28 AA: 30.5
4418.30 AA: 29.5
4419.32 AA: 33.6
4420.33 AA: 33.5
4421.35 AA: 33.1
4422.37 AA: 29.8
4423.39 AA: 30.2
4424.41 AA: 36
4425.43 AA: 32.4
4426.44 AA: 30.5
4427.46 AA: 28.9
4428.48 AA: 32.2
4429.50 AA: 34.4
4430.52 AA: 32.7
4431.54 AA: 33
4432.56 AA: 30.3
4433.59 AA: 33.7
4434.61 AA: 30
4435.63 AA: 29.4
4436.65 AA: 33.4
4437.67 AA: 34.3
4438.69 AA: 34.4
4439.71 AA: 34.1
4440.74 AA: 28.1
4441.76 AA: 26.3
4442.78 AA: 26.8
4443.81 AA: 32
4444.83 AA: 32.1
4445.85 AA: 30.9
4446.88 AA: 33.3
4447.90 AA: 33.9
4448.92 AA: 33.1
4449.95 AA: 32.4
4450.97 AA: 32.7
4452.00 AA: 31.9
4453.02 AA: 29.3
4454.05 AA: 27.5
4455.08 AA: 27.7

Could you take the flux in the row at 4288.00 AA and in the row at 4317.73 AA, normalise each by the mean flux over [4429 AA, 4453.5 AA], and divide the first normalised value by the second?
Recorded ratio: 0.83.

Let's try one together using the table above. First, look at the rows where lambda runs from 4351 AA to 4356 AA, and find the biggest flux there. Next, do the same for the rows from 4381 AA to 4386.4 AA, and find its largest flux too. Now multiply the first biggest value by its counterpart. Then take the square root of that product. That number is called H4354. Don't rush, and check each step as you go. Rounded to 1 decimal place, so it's 31.0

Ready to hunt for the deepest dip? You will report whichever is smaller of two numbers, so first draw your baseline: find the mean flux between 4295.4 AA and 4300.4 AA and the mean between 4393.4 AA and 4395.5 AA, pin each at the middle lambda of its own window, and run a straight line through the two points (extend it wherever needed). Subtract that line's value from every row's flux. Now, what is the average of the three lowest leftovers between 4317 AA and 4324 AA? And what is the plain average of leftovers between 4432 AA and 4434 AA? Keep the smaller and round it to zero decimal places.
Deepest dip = 3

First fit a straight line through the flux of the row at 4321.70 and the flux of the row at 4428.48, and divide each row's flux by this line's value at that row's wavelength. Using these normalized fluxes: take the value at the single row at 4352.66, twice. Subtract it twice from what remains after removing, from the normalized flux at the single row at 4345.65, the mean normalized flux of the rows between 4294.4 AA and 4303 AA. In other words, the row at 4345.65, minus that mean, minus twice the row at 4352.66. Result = -1.35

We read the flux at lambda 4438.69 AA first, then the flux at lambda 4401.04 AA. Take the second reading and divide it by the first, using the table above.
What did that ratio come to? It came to 0.86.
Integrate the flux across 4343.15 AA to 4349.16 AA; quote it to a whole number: 187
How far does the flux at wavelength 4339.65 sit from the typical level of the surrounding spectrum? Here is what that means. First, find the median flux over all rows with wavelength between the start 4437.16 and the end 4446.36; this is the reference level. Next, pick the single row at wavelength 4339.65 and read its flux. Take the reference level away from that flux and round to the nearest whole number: -12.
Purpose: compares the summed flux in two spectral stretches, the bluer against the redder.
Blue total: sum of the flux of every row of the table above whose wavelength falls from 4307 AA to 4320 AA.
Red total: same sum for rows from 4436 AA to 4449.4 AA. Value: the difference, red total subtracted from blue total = -65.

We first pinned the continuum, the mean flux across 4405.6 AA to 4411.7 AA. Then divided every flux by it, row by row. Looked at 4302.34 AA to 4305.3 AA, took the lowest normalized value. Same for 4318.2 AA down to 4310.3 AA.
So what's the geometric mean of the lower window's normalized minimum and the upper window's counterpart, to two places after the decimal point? 0.72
